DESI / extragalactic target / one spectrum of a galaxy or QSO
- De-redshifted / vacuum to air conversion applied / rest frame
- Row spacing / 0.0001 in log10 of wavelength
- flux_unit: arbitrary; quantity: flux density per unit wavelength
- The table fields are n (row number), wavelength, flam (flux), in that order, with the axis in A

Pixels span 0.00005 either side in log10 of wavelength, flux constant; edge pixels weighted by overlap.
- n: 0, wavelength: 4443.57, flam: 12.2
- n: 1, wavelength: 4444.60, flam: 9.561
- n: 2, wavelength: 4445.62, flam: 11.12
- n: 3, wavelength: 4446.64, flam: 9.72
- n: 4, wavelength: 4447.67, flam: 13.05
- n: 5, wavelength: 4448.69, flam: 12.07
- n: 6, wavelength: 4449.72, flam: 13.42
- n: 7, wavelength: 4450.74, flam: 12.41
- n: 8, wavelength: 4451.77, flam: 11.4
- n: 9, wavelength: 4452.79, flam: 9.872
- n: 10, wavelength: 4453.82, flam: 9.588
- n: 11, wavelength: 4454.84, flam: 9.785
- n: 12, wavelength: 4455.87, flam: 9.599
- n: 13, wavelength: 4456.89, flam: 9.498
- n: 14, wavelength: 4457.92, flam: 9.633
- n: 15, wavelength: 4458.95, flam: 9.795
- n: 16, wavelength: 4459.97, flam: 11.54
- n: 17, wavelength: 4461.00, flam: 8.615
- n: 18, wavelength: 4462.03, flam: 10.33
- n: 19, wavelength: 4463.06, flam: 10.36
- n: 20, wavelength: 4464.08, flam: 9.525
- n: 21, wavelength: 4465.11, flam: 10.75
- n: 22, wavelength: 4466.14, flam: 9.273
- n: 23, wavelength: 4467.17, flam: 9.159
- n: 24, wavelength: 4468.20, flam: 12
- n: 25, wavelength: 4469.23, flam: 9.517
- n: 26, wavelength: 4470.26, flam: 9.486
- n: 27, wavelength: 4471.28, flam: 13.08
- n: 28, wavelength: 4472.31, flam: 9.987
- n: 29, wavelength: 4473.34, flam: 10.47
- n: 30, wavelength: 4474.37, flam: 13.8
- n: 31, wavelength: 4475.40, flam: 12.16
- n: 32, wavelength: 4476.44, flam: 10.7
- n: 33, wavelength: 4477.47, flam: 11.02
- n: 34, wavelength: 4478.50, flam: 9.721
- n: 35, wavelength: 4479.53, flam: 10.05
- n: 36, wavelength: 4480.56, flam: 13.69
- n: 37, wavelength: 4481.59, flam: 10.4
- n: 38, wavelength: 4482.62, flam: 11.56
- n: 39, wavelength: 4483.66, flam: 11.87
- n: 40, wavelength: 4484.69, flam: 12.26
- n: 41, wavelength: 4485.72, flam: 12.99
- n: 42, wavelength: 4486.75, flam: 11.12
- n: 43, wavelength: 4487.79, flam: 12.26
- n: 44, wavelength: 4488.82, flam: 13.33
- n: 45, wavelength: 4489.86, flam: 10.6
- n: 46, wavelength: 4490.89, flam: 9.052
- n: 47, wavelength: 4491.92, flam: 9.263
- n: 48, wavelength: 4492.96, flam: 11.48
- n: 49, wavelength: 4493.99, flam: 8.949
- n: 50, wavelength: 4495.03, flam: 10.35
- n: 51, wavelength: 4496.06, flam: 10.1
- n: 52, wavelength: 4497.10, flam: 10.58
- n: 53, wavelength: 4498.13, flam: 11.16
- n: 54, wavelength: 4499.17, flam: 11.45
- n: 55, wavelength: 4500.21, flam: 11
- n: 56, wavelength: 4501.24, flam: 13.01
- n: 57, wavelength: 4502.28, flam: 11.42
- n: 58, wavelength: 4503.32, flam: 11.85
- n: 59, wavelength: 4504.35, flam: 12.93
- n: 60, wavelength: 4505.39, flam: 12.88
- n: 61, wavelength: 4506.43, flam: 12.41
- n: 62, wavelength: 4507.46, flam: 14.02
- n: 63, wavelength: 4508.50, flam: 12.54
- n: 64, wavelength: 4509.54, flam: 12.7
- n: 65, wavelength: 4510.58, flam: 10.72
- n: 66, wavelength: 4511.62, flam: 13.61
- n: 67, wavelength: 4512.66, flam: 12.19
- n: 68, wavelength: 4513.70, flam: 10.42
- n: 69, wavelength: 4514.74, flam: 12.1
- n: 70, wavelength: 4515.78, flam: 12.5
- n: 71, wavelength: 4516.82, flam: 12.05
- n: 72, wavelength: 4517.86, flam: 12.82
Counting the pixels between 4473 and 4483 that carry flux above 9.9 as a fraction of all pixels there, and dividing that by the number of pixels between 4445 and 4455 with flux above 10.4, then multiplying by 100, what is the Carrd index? 15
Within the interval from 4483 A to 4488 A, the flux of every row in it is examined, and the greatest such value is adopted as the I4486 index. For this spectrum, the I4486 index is 12.99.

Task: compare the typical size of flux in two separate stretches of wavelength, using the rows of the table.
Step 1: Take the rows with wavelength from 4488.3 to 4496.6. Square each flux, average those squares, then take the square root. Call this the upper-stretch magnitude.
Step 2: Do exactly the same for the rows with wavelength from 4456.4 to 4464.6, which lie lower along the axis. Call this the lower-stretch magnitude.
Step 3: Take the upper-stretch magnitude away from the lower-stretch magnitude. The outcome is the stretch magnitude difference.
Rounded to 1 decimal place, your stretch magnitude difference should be -0.5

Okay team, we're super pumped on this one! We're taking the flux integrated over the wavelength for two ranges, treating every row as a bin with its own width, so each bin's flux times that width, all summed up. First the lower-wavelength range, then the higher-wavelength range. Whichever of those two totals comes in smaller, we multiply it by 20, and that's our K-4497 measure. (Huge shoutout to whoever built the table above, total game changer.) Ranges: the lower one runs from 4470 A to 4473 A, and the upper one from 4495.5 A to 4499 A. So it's 659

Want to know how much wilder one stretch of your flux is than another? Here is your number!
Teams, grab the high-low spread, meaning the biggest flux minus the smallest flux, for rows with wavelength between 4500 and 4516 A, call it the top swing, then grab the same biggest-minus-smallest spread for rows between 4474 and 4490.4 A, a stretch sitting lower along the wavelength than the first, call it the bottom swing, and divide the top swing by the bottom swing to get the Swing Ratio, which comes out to 0.88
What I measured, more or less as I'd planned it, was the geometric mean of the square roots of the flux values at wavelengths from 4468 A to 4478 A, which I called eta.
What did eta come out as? 3.34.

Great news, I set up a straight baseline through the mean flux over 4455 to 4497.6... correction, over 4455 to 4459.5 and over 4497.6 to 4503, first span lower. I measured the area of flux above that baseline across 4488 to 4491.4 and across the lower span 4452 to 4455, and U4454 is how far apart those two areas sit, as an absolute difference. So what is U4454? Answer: 1.3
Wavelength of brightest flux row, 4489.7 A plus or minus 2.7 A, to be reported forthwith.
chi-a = 4488.82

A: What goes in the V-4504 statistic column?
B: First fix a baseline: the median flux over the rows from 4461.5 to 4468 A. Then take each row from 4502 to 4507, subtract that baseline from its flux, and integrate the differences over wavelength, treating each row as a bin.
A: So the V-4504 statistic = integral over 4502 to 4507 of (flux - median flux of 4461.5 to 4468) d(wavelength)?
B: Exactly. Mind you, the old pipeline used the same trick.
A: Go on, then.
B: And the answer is 12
